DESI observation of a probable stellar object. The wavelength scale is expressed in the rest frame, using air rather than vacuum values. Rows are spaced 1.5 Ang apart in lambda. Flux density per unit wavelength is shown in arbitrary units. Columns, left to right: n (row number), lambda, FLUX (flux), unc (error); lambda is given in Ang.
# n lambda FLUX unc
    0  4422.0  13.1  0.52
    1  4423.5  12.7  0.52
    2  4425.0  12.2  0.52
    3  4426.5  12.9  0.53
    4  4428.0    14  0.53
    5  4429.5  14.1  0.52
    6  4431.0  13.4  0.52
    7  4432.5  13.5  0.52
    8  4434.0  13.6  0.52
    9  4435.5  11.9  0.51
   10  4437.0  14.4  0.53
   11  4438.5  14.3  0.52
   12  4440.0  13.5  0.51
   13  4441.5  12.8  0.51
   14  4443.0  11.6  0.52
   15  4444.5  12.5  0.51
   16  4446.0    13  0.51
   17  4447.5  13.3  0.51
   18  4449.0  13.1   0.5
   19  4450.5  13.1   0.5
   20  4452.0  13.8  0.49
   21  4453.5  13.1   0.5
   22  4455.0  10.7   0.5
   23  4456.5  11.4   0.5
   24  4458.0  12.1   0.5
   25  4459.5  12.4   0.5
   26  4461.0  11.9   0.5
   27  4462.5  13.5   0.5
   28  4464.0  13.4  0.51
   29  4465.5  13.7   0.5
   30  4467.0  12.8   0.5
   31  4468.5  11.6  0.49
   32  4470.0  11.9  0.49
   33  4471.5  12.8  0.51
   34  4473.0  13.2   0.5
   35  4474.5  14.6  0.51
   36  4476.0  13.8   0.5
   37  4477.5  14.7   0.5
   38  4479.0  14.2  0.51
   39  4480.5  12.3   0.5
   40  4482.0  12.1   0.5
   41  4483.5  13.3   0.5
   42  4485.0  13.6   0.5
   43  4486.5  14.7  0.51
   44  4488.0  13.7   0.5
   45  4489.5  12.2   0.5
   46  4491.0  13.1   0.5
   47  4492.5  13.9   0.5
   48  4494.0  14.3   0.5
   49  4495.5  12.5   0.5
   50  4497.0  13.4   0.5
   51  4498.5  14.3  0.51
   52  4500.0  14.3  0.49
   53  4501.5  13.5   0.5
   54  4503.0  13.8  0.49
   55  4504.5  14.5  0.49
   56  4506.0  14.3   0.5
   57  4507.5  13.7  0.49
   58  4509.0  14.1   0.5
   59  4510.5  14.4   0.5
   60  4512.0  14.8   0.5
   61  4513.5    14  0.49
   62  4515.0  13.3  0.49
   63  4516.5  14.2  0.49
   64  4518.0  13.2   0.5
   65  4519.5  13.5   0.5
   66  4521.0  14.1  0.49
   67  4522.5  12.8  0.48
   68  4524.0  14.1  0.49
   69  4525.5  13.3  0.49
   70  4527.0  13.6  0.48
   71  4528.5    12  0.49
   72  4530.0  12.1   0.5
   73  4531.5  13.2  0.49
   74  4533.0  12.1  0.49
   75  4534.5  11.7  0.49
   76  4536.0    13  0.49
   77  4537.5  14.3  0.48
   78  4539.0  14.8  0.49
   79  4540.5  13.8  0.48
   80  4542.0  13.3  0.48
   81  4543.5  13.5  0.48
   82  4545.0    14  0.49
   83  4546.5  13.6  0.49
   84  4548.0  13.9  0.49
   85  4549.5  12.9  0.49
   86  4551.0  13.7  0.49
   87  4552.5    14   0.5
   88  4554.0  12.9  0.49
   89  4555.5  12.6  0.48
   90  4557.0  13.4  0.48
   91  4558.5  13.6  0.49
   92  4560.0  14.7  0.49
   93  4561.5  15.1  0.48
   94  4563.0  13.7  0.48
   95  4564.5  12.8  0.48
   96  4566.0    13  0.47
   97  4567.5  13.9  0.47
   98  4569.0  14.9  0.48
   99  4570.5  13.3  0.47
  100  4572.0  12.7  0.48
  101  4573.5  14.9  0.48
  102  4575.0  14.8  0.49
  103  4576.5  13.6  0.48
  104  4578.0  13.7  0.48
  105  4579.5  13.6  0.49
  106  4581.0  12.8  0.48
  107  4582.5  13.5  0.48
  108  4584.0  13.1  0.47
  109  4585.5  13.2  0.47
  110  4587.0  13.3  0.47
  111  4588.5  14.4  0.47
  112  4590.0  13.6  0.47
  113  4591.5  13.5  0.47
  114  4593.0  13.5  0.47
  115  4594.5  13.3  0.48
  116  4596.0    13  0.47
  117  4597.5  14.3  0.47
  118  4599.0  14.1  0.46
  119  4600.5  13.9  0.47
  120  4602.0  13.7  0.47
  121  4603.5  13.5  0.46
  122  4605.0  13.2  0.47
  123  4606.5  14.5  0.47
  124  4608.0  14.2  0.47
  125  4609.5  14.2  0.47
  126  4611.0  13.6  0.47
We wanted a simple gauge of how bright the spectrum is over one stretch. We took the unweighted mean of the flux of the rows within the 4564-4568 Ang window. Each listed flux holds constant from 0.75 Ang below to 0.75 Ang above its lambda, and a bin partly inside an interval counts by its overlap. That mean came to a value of 13.2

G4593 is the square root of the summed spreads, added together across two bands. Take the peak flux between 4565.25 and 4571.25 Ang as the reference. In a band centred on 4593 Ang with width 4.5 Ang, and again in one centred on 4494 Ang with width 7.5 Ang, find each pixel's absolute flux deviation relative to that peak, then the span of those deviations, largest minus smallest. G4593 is 1.4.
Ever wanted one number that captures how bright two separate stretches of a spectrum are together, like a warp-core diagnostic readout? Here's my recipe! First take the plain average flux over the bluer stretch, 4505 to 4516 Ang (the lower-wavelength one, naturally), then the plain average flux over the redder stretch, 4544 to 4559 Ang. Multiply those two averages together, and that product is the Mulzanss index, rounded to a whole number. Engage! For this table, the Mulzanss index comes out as 190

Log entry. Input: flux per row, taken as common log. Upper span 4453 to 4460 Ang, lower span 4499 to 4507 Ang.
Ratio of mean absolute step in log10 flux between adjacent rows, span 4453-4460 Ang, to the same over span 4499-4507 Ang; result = 2.45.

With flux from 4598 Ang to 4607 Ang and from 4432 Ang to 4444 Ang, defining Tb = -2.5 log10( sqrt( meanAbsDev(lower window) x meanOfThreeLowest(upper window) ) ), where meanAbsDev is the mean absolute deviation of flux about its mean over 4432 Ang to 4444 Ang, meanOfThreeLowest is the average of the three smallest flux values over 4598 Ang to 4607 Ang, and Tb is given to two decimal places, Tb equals -1.31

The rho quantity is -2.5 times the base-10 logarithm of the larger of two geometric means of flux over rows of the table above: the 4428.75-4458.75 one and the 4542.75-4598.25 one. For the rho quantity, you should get -2.84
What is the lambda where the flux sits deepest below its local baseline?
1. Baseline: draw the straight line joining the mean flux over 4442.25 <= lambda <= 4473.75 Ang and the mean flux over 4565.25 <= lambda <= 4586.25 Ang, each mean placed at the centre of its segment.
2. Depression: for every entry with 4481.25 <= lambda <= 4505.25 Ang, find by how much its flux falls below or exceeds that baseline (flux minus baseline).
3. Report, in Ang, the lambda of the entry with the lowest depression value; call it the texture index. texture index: 4482.0 Ang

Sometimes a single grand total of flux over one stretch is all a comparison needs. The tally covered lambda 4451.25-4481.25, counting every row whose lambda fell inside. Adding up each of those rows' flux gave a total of 258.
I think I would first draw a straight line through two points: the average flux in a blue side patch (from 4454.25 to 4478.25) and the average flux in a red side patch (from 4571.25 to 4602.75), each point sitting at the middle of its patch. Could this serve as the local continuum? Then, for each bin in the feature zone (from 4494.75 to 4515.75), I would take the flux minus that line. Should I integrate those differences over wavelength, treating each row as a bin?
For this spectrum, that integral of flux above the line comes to 18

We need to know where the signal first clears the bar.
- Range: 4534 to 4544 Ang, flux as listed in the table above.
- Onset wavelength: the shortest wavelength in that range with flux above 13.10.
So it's 4537.5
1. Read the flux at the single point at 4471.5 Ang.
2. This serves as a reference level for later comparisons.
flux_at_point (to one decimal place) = 12.8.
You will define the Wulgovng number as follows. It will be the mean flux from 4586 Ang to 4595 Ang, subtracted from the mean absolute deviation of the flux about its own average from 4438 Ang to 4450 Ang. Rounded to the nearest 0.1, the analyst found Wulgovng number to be -13.1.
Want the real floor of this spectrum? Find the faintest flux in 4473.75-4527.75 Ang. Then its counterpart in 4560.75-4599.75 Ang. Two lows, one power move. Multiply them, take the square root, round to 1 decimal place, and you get 12.4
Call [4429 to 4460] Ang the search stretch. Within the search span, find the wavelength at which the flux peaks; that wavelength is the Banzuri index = 4437.0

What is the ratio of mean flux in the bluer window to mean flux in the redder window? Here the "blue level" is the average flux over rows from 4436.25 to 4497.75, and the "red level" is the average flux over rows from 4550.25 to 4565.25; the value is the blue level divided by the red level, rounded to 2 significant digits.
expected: 0.96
